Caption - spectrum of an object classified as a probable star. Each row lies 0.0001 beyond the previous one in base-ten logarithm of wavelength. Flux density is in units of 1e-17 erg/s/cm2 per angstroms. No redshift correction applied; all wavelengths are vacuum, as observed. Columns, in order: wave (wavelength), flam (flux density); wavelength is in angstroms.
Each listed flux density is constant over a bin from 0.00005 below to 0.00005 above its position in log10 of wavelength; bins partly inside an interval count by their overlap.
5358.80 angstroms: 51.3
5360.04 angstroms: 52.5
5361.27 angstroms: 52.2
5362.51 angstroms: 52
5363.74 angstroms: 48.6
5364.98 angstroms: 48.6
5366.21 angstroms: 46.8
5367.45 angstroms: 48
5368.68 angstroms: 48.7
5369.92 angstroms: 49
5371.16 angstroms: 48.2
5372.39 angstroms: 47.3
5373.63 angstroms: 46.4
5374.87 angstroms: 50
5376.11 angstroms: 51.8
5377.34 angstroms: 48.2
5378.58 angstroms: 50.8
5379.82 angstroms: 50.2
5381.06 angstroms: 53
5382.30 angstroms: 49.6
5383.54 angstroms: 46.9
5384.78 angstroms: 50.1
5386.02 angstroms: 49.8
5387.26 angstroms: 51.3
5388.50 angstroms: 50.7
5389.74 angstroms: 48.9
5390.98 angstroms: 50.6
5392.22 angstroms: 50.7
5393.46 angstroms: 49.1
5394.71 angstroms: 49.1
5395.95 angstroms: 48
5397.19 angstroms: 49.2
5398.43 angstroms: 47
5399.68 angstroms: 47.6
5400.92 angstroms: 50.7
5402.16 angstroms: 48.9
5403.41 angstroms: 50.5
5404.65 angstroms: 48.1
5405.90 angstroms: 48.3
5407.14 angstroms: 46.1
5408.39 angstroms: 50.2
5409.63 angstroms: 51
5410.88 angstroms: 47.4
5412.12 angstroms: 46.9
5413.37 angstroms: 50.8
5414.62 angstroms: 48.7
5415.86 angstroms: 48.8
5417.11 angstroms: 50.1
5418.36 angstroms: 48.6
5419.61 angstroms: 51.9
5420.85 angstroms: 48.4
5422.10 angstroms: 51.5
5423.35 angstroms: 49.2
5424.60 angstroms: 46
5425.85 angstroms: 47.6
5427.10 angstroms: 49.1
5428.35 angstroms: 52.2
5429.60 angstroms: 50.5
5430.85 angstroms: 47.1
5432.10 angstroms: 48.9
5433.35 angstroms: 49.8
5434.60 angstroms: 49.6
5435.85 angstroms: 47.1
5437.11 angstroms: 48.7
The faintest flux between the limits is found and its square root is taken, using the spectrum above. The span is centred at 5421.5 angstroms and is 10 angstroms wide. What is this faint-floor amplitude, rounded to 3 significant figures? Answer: 6.78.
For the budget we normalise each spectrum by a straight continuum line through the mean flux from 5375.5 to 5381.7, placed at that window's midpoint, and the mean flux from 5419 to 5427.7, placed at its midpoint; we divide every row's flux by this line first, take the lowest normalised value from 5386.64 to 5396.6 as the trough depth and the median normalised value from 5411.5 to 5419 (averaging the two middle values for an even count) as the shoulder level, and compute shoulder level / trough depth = 1.03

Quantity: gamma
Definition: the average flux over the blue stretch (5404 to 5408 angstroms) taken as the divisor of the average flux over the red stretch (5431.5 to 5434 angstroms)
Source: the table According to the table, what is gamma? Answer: 1.04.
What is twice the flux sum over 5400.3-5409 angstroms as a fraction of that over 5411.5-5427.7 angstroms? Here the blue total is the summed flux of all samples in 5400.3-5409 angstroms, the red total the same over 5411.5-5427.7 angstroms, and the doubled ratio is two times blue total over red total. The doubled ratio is 1.08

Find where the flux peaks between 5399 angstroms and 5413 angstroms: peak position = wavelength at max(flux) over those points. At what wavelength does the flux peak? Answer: 5409.63 angstroms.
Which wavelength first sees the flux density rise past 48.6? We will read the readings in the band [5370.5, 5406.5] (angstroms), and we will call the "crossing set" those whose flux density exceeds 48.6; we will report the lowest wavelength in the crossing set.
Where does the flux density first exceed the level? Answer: 5374.87 angstroms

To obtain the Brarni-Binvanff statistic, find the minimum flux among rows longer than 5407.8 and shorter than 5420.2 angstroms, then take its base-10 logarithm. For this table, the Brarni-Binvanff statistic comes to 1.67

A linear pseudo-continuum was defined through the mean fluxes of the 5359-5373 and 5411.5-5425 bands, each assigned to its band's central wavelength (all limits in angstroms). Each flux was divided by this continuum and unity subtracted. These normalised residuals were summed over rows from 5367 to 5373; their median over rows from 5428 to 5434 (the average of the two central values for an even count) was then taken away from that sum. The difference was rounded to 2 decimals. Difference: -0.12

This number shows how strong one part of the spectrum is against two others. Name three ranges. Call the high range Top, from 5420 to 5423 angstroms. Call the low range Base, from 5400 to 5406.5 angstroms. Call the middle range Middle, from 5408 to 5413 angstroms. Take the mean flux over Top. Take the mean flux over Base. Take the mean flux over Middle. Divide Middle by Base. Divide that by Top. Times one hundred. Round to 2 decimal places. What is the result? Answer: 1.98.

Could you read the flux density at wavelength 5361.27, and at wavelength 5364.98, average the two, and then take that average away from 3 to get -47.4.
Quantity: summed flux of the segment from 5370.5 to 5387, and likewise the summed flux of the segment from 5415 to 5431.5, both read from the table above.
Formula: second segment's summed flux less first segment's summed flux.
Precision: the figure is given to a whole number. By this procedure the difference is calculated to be -1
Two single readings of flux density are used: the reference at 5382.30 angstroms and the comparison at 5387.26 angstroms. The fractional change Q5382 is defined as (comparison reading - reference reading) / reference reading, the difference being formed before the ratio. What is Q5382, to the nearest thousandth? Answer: 0.034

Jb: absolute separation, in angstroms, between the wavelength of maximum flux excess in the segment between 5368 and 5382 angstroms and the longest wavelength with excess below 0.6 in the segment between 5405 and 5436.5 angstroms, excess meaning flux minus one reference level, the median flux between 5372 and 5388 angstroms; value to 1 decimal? 54.8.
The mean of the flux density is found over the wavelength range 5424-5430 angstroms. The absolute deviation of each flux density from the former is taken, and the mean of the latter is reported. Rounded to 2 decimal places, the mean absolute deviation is 1.82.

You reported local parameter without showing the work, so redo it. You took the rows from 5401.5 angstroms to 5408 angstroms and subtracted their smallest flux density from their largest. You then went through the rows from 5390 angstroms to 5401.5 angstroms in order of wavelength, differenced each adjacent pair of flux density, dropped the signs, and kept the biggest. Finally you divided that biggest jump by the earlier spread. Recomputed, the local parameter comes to 0.70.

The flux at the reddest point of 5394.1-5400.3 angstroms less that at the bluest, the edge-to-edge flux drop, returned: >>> -1.5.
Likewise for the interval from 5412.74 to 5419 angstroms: -2.2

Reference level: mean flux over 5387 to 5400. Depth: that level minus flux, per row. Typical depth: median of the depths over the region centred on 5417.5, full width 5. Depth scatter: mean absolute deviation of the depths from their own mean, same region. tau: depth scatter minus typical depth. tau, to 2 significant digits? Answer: 1.3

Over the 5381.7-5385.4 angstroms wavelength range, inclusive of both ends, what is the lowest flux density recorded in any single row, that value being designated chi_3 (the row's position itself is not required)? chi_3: 46.9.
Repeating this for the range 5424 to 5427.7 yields 46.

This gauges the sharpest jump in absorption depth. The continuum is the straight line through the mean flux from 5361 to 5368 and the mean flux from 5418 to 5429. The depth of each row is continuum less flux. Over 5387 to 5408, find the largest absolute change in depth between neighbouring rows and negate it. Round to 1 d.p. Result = -3.1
